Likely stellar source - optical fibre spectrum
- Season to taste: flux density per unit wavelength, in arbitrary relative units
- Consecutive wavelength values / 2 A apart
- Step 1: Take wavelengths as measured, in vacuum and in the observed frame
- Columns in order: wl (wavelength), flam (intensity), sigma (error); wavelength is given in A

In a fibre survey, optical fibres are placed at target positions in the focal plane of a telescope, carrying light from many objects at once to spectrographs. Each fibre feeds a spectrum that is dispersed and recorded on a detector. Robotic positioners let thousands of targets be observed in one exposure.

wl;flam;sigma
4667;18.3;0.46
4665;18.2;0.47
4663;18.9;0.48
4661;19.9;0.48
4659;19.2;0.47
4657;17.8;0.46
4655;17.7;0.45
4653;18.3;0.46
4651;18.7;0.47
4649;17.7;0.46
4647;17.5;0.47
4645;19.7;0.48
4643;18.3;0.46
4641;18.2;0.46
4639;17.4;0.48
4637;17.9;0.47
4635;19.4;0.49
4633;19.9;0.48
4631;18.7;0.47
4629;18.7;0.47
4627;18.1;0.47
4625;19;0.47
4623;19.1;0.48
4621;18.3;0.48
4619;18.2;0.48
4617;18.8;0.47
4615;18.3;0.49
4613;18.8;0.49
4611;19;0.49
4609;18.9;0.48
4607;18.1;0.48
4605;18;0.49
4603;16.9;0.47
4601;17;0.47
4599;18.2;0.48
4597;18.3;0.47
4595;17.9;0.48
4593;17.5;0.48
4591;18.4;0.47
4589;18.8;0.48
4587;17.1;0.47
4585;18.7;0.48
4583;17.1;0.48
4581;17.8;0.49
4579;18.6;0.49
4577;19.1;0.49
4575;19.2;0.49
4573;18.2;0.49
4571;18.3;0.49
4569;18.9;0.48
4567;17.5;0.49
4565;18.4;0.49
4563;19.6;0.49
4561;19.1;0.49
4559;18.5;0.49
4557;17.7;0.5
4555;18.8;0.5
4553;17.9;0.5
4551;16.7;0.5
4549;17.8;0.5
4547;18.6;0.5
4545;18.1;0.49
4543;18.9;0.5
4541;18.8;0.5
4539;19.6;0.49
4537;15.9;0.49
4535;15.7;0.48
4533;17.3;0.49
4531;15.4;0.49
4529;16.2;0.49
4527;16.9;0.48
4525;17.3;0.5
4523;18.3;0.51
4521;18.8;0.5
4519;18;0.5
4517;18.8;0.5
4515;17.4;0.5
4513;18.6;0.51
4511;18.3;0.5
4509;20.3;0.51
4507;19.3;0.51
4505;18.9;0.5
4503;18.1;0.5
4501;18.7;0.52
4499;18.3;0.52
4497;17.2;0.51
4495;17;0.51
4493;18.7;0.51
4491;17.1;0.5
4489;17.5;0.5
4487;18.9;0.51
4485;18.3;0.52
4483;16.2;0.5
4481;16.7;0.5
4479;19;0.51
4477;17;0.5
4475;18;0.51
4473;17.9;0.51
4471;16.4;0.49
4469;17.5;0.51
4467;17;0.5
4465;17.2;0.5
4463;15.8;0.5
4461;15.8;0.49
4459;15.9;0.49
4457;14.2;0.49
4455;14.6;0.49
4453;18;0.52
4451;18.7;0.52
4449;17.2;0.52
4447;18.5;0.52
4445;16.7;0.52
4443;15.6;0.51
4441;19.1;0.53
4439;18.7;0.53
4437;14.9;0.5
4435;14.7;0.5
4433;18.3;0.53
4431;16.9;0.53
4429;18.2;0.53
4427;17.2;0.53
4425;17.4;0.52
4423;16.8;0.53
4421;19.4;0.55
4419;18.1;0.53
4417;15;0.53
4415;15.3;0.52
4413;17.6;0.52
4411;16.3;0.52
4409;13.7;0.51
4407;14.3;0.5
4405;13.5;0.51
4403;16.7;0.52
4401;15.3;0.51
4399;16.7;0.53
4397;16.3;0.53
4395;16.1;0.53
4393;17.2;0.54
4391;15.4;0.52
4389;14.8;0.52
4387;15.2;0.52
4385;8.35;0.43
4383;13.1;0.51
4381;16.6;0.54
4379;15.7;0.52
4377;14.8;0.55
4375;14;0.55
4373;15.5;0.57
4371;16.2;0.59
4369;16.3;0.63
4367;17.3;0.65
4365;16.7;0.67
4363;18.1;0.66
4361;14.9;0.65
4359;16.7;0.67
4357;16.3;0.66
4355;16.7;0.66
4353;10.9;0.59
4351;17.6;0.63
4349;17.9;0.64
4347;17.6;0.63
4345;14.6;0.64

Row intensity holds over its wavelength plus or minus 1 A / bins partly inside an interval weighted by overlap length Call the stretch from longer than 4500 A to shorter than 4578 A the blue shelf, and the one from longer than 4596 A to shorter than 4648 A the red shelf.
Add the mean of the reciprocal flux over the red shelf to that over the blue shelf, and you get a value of 0.110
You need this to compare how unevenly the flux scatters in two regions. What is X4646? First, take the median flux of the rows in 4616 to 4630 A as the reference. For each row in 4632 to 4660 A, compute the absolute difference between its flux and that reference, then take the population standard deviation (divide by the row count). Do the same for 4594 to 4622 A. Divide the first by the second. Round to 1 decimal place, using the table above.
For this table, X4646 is 0.7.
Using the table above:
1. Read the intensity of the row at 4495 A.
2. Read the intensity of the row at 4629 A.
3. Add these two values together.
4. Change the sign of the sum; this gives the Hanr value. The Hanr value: -35.7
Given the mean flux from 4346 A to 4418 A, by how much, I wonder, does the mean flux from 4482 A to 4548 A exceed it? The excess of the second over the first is 2.3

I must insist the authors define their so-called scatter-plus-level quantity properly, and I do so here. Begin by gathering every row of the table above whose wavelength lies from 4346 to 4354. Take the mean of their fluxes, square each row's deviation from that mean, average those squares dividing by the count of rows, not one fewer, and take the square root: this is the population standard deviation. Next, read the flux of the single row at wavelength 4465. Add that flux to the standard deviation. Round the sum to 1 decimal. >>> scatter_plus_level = 20.1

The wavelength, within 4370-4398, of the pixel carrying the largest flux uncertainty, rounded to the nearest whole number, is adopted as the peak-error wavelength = 4371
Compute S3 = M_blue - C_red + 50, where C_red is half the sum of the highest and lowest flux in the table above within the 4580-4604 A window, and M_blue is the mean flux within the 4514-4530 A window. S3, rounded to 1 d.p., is 49.9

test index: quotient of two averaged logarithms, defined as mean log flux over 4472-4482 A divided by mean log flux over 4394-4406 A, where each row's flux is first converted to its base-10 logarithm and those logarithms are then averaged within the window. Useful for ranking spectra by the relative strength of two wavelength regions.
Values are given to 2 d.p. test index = 1.04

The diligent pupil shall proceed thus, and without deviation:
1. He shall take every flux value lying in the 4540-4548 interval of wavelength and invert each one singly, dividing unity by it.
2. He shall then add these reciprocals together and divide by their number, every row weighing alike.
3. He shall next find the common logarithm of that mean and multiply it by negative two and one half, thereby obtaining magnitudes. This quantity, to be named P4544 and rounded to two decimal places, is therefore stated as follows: 3.17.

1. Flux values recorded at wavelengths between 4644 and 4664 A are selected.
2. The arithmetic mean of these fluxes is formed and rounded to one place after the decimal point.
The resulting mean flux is 18.5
